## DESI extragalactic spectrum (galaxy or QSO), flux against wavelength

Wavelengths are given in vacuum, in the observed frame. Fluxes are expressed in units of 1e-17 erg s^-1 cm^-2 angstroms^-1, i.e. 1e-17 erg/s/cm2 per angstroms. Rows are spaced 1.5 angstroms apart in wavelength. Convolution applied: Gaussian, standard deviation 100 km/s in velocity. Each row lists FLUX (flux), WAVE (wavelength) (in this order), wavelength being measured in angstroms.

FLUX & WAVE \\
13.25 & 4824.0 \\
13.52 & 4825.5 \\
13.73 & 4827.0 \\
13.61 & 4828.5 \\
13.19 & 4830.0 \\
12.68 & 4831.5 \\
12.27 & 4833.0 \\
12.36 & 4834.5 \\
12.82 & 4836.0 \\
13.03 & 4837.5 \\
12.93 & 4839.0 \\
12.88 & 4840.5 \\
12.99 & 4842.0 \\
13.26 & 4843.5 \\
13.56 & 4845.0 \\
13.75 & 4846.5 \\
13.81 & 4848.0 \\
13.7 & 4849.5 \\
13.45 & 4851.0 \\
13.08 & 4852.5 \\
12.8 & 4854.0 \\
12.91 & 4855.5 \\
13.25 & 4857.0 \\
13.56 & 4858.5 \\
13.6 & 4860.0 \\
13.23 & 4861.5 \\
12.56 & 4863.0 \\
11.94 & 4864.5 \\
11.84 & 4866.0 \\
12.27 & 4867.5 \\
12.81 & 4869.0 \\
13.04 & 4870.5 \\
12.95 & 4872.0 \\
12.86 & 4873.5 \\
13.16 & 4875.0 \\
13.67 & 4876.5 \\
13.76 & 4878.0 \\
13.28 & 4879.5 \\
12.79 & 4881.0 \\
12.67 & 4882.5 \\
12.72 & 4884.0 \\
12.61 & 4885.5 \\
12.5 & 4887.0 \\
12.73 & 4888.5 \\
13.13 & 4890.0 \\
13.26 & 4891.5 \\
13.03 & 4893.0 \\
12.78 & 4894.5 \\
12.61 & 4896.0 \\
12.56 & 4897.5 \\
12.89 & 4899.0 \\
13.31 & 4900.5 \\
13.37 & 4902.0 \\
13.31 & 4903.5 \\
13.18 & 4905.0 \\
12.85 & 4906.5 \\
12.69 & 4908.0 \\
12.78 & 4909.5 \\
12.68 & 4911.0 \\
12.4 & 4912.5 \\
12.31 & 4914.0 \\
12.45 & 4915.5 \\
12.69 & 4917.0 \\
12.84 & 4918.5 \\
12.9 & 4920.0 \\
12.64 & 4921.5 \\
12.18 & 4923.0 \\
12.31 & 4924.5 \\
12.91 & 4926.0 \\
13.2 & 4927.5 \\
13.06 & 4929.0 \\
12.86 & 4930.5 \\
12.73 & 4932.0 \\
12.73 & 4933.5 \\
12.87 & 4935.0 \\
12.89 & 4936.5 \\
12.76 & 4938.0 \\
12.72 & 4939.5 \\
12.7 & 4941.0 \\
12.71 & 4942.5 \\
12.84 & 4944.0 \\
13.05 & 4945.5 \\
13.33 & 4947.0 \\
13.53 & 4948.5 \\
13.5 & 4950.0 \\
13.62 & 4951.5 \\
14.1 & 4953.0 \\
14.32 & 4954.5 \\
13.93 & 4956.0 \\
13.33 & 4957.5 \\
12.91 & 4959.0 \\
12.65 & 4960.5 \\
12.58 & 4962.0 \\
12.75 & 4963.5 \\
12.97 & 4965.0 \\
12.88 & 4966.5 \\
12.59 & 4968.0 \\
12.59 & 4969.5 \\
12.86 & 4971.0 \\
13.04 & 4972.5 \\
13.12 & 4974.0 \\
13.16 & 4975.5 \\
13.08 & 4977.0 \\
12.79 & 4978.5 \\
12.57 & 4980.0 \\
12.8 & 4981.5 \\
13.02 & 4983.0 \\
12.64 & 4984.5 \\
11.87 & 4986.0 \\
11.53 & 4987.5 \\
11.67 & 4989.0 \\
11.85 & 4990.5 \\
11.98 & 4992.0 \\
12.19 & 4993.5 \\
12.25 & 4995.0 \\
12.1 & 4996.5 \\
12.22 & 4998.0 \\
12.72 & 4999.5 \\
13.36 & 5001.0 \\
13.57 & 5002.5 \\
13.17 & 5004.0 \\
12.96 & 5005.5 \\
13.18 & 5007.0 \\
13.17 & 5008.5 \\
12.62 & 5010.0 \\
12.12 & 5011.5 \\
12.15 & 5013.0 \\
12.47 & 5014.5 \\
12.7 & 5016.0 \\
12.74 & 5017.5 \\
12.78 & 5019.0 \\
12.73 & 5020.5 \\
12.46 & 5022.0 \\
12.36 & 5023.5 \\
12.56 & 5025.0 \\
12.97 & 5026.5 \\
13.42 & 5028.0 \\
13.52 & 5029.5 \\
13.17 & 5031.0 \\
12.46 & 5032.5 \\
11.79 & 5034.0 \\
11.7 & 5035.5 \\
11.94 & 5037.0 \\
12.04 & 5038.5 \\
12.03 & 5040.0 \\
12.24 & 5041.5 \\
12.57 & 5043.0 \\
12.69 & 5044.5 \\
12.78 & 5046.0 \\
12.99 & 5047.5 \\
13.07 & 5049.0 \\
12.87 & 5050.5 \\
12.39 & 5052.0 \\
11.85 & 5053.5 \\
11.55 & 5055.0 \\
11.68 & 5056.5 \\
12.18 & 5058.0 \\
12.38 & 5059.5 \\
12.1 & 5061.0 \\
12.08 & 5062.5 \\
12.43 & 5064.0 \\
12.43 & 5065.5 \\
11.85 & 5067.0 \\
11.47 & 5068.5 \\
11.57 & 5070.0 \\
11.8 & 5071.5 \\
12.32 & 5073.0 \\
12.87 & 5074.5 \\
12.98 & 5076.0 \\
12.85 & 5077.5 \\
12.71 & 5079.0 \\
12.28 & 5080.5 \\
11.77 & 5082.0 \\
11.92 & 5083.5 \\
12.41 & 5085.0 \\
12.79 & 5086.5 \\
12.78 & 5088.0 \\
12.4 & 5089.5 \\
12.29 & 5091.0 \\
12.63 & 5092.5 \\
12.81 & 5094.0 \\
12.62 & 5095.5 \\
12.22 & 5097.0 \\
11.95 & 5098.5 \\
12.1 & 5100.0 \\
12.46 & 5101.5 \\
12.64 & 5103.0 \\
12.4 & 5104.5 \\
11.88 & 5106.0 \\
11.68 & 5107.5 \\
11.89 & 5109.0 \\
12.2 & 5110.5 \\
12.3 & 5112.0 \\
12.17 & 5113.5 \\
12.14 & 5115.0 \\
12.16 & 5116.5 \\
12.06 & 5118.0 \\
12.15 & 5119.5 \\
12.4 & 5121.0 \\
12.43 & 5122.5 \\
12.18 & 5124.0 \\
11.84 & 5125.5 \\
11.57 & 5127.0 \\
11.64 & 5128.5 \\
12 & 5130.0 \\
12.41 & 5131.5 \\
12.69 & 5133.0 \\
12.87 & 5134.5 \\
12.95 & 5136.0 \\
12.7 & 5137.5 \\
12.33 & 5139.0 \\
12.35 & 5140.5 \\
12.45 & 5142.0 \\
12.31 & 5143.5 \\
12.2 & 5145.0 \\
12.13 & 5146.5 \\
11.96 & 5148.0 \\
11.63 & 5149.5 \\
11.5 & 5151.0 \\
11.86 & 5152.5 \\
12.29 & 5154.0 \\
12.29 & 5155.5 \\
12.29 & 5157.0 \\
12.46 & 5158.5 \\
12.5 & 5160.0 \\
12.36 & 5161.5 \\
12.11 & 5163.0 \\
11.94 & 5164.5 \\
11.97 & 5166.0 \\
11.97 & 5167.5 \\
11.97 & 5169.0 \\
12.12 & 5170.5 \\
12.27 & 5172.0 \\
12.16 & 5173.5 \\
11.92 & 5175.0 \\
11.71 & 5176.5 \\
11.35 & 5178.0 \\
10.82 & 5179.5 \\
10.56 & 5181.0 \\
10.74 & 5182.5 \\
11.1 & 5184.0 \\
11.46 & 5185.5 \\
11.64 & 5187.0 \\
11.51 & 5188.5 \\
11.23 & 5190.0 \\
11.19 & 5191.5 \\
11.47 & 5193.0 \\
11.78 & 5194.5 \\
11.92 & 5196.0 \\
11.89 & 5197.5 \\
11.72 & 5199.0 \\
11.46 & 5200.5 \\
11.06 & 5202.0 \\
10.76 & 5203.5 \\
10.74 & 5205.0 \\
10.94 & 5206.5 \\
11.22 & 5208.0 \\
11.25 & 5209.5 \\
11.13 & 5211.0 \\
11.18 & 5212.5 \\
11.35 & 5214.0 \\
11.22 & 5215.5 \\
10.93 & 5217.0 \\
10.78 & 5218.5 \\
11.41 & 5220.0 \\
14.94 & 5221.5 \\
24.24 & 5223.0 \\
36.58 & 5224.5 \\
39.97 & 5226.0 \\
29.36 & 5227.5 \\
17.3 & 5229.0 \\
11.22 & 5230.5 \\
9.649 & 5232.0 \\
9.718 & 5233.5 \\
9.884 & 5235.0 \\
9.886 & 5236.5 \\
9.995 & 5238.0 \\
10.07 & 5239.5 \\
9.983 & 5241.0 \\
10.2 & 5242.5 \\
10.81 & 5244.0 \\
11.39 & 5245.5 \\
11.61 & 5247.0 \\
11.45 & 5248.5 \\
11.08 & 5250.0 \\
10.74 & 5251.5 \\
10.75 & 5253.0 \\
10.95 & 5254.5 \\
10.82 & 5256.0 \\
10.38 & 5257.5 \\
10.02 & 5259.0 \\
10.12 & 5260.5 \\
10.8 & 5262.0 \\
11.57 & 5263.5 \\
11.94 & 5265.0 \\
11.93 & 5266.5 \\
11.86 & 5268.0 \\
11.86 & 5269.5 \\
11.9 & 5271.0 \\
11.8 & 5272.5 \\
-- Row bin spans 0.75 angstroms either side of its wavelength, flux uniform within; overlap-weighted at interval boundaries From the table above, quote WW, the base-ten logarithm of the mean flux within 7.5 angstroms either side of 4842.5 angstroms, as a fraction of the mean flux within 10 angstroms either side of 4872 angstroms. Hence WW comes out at 0.014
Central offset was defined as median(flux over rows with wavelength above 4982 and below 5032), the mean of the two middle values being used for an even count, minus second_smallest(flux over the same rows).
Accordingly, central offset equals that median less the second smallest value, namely 1.0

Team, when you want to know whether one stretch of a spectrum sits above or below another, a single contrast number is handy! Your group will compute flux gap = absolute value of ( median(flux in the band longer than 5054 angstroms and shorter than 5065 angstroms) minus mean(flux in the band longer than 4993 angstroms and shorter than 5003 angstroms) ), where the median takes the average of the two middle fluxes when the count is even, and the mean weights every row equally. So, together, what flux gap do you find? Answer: 0.5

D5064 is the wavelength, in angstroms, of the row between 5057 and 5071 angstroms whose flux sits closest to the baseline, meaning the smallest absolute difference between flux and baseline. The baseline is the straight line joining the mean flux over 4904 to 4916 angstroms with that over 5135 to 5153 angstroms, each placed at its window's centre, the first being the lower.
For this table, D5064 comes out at 5059.5 angstroms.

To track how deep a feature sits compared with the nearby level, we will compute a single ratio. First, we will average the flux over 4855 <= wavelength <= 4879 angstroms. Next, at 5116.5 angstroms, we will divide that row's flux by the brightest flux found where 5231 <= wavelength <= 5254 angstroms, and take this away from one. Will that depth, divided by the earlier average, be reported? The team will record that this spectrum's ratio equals -0.0037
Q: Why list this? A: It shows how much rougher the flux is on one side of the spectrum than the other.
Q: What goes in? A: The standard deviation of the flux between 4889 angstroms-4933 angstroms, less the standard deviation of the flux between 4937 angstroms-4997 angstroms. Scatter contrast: -0.29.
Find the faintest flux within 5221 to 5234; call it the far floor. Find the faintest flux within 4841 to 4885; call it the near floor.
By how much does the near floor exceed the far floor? 2.2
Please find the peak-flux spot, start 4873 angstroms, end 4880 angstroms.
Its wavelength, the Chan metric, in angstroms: 4878.0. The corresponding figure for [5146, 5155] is 5154.0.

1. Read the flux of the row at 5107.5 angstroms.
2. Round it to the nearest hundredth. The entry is 11.68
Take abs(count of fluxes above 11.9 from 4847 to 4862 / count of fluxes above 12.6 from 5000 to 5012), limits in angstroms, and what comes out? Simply 1.4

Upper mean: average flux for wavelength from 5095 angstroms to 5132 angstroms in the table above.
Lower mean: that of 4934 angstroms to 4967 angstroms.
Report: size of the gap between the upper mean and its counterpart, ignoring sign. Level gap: 1.0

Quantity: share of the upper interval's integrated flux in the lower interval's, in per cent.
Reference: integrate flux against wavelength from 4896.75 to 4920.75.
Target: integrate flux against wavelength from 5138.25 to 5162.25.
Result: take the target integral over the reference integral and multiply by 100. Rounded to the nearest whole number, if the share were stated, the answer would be 95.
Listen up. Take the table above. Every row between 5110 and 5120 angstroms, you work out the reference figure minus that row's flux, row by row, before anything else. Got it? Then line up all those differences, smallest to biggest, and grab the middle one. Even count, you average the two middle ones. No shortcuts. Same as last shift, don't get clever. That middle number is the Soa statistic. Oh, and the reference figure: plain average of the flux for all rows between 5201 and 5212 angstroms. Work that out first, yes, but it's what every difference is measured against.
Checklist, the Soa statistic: -1.1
